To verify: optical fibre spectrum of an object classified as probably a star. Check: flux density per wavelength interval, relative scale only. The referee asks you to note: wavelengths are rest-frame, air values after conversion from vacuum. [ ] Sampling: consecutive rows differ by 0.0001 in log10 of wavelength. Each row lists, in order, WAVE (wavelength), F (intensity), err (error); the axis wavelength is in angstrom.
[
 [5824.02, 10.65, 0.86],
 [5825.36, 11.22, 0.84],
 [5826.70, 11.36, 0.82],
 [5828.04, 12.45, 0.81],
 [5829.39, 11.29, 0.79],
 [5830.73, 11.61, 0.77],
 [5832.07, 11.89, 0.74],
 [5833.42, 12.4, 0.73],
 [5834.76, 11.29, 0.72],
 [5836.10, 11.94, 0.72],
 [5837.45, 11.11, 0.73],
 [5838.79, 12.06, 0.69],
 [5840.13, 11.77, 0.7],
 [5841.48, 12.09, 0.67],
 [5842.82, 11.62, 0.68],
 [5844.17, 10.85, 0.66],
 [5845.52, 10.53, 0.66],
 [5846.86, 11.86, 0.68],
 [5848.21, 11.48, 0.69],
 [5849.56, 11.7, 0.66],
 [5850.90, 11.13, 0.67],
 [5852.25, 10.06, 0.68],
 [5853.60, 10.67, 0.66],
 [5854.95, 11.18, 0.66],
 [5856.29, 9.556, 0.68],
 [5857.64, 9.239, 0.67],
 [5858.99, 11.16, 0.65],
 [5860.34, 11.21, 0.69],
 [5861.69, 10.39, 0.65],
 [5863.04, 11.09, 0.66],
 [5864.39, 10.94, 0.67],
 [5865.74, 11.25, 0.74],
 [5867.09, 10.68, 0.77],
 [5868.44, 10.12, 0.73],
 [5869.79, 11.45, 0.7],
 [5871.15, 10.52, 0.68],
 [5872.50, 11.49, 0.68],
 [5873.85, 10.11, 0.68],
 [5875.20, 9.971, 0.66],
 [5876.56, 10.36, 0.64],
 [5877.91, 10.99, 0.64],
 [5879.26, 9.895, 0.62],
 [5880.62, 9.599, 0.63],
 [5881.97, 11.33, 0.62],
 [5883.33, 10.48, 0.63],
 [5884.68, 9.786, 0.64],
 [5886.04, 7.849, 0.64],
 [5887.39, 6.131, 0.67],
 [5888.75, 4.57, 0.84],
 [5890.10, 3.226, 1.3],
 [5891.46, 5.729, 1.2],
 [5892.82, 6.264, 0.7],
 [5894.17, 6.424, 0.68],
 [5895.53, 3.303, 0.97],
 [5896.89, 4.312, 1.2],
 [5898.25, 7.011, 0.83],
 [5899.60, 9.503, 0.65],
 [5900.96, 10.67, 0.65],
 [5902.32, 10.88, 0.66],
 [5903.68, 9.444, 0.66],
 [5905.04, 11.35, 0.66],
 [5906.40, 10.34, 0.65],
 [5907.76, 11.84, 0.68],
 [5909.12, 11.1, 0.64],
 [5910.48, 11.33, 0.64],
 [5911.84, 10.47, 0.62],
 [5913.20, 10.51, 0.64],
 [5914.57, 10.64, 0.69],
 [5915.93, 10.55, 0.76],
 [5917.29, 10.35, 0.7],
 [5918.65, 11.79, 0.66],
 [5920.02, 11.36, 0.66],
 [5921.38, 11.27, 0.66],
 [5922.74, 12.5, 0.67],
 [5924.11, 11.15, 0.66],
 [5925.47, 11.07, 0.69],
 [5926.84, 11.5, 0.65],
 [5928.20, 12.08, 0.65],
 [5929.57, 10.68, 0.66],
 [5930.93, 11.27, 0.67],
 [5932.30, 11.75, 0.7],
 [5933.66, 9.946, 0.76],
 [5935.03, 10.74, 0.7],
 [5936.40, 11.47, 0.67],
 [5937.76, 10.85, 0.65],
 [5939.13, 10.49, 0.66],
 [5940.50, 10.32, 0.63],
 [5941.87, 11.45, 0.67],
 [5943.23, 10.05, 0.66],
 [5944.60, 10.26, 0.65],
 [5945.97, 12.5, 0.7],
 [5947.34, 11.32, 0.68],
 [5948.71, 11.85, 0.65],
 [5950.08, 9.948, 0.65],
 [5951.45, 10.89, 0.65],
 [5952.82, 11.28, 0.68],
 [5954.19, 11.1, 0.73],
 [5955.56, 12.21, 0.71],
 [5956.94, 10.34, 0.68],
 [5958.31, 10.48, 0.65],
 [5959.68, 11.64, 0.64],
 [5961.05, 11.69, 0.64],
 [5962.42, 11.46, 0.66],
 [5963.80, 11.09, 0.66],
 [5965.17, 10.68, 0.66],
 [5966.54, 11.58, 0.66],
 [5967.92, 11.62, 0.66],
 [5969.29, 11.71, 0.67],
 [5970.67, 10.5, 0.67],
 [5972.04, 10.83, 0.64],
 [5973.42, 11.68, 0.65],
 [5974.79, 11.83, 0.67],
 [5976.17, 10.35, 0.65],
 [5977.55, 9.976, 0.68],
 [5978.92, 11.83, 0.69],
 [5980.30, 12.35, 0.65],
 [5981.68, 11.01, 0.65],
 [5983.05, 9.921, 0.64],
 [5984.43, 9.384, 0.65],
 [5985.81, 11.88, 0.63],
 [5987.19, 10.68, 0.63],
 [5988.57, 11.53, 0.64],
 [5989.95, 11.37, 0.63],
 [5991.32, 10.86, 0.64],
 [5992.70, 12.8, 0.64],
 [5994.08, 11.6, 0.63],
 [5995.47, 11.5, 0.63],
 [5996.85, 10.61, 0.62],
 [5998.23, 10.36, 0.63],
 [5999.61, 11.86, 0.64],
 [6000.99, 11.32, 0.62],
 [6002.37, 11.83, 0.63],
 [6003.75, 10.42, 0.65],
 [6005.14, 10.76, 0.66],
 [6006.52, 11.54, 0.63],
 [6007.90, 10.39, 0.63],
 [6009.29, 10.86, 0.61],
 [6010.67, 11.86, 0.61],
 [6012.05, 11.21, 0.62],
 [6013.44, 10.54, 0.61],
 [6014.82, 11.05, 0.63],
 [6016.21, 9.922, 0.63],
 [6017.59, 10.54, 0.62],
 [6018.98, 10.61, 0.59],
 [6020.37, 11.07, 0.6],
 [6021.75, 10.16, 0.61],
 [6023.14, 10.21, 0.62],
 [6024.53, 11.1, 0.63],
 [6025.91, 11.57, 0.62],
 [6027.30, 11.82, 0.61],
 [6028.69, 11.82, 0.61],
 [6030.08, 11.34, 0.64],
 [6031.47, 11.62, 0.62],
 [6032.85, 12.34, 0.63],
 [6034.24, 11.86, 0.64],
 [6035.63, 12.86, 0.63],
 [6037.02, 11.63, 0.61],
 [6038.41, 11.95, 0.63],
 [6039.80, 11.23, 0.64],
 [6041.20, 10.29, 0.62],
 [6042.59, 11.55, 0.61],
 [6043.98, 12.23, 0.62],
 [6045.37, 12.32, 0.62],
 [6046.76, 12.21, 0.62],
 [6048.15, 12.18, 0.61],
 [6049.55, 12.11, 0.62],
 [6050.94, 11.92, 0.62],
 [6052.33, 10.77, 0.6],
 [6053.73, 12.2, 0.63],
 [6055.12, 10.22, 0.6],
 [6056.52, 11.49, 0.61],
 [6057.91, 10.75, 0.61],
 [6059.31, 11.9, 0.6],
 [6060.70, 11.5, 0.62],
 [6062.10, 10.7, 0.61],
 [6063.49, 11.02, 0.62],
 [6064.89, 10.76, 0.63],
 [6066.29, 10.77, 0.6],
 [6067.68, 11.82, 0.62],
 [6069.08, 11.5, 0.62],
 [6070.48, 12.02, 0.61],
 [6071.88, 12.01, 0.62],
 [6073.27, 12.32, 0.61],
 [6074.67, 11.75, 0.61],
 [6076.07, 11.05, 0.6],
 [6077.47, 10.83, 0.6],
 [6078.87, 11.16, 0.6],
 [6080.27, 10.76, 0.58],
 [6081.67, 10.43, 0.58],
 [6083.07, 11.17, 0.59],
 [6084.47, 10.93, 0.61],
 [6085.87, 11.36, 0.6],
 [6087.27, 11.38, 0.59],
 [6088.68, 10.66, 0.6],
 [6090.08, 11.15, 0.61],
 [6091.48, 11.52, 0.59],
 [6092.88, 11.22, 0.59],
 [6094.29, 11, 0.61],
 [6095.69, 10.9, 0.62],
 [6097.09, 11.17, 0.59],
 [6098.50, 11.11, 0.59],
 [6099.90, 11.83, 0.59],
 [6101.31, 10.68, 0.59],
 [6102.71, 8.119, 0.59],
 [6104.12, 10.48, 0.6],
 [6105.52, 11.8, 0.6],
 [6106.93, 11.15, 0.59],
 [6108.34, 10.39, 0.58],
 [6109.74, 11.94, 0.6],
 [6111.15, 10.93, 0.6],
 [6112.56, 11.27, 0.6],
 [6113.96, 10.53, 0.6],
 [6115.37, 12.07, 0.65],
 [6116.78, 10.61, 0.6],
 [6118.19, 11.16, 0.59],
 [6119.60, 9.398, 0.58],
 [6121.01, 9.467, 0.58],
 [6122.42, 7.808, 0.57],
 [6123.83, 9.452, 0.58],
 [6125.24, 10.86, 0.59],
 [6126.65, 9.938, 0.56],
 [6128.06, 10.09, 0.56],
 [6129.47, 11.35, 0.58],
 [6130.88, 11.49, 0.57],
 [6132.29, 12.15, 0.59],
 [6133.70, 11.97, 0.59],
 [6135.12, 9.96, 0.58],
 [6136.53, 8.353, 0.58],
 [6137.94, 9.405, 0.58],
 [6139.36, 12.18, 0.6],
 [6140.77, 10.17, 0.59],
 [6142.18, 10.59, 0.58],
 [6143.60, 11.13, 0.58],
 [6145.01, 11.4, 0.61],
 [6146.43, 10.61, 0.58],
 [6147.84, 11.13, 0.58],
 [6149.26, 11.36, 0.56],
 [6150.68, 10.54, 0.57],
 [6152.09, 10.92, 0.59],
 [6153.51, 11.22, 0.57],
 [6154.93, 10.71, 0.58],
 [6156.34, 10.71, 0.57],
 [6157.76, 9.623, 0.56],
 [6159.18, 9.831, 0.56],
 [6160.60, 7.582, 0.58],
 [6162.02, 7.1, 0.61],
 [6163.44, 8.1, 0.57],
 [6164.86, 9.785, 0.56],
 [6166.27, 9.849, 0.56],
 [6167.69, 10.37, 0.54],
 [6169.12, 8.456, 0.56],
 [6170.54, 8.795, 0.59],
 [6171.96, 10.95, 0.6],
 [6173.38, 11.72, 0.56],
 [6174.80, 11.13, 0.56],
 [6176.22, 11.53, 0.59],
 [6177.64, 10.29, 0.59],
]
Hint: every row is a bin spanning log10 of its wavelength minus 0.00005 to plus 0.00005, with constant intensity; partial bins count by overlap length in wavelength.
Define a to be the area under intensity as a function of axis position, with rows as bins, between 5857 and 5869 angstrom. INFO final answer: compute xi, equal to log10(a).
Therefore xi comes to 2.1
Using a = 128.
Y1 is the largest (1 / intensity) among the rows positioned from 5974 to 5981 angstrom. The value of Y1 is 0.1002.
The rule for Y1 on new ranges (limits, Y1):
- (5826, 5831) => 0.0886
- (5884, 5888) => 0.1631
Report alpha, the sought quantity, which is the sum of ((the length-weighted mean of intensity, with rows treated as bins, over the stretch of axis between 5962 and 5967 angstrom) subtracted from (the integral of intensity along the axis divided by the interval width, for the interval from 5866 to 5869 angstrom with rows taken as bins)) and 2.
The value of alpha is 1.36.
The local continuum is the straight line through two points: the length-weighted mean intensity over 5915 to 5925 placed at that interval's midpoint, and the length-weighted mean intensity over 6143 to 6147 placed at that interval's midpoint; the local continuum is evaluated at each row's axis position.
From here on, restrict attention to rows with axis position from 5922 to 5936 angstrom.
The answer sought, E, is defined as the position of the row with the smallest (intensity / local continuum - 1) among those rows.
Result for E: 5933.66 angstrom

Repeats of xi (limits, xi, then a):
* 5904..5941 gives 2.6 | 409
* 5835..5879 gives 2.7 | 482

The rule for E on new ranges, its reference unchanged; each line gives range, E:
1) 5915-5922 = 5917.29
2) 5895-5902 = 5895.53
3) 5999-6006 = 6003.75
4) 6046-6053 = 6052.33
